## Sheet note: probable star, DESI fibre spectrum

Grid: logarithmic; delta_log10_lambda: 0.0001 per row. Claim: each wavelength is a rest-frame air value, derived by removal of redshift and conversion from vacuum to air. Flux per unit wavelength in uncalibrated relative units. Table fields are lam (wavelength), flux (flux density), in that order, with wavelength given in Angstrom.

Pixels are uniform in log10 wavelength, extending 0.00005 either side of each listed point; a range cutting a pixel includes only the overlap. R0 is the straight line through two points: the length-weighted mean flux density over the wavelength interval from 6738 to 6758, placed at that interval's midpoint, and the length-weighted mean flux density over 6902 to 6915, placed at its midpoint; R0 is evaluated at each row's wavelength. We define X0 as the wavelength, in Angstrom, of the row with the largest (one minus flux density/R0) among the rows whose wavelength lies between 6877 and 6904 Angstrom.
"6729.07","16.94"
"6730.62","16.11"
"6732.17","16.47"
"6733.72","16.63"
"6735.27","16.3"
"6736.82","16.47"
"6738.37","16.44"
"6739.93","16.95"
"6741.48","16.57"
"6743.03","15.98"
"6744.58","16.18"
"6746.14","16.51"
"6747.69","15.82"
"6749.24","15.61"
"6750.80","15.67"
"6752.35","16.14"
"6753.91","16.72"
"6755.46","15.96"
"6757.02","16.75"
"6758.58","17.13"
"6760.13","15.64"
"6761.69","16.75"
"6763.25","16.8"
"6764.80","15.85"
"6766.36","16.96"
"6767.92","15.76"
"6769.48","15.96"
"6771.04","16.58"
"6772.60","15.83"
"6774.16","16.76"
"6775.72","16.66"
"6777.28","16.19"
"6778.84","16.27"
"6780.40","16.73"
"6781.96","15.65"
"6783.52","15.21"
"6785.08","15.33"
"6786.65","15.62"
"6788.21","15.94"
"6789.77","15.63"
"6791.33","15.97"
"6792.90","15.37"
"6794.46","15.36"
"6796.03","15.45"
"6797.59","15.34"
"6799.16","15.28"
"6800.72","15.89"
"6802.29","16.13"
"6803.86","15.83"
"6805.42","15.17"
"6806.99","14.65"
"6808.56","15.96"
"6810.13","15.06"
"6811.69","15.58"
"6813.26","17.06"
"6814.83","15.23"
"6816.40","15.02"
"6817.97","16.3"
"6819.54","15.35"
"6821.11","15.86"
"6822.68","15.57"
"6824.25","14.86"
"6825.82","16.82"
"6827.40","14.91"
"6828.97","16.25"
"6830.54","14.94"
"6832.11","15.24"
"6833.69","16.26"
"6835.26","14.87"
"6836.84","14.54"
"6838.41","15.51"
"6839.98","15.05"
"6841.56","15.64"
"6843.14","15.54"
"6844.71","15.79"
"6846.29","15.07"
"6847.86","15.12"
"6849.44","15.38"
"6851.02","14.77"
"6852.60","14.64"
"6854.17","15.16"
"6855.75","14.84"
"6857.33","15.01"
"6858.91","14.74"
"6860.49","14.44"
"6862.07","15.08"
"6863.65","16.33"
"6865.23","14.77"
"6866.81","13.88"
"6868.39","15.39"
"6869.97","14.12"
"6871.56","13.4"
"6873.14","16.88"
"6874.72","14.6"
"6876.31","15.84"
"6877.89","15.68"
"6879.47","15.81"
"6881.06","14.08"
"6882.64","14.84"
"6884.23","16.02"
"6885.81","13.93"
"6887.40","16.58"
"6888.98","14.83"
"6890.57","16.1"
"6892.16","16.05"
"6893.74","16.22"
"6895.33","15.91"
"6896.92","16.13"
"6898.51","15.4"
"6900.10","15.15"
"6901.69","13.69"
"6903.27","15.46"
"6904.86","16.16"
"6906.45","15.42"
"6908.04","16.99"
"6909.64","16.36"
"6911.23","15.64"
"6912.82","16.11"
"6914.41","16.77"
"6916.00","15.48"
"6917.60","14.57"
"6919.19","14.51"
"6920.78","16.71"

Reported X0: 6901.69 Angstrom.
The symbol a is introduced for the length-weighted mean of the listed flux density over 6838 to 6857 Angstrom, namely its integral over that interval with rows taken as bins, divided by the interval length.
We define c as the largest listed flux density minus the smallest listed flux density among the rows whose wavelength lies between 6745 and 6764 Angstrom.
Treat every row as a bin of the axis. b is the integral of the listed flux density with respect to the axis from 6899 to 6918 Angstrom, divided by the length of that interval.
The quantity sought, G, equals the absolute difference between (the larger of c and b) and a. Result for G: 0.47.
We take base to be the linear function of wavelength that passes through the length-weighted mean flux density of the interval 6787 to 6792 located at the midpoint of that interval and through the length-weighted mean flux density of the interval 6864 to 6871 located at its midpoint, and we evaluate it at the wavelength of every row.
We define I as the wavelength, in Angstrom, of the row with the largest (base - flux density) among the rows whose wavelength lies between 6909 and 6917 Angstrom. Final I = 6916.00 Angstrom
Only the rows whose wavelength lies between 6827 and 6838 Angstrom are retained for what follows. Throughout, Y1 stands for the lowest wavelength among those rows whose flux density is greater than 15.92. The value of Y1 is 6828.97 Angstrom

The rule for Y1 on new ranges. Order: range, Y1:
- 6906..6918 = 6908.04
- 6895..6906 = 6896.92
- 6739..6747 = 6739.93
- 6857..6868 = 6863.65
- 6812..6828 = 6813.26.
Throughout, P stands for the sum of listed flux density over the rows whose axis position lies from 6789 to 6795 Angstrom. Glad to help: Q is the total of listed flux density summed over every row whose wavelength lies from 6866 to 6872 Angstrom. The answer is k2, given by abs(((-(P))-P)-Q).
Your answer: 181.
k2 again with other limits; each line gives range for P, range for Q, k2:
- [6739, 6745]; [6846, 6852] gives 192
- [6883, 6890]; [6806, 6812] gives 184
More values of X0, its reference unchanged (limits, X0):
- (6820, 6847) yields 6836.84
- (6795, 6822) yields 6806.99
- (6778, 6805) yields 6783.52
